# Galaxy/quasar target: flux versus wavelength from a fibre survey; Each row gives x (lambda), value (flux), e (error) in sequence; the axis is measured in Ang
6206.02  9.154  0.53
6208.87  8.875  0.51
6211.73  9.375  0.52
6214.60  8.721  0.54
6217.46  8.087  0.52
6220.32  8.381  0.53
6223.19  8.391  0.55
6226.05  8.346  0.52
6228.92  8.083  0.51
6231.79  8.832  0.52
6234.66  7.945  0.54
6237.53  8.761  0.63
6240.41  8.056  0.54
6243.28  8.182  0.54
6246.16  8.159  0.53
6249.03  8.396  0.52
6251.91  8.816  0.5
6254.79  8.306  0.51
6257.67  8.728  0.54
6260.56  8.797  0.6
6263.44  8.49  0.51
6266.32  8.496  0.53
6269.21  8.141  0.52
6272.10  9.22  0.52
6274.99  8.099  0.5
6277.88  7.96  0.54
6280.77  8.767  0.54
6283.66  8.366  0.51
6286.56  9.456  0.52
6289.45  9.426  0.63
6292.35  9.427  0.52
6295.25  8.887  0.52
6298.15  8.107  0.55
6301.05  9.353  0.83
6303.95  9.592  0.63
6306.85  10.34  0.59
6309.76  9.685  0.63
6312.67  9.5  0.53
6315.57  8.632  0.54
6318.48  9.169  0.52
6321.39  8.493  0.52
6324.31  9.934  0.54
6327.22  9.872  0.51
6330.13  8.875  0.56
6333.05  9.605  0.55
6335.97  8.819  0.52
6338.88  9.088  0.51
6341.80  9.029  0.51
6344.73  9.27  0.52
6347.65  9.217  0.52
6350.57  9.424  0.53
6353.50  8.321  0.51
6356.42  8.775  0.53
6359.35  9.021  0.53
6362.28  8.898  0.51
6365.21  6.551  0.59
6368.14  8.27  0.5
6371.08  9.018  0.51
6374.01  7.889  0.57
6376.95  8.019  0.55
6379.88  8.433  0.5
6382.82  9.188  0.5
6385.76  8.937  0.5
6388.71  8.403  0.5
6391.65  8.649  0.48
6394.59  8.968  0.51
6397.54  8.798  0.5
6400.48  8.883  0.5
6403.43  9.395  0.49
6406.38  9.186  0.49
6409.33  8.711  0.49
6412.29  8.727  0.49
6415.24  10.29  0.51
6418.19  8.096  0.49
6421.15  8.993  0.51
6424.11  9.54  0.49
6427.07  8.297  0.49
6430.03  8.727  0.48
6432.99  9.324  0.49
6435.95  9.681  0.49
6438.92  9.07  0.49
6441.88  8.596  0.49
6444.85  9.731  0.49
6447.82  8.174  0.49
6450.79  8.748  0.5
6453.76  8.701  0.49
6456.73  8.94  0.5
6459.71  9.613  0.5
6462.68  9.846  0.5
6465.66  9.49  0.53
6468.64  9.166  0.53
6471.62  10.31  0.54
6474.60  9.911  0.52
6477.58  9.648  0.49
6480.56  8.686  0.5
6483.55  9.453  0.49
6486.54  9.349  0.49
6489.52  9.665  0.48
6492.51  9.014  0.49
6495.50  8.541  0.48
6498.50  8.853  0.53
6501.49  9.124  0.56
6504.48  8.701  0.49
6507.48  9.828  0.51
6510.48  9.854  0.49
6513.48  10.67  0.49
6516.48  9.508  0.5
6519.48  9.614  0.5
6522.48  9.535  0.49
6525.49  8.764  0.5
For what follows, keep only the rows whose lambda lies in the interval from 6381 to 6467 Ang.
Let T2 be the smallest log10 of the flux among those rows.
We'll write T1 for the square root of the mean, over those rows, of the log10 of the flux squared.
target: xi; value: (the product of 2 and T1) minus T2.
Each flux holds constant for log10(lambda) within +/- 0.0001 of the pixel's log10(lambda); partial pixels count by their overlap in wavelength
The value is 1.00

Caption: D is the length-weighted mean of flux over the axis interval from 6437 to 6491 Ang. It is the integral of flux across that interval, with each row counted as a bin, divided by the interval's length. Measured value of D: 9.3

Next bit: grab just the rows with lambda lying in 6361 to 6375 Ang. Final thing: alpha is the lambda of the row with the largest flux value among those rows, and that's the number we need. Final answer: 6371.08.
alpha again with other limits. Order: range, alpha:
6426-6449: 6444.85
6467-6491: 6471.62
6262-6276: 6272.10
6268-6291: 6286.56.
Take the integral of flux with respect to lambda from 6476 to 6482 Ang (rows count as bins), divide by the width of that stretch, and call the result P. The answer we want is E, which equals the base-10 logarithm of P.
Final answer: 0.96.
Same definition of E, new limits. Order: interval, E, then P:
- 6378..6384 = 0.94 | 8.7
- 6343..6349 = 0.96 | 9.2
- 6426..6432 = 0.93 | 8.6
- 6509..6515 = 1.01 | 10.3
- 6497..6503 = 0.95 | 9.0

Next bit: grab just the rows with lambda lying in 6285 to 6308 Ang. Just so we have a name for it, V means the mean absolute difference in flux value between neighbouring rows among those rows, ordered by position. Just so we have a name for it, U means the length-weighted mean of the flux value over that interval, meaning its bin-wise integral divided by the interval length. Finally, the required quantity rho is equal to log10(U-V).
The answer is 0.94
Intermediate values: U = 9.3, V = 0.51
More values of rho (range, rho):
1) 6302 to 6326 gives 0.94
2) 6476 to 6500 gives 0.94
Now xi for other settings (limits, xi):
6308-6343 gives 1.00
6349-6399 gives 1.05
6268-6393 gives 1.08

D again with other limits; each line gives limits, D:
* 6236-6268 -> 8.5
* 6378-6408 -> 8.9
